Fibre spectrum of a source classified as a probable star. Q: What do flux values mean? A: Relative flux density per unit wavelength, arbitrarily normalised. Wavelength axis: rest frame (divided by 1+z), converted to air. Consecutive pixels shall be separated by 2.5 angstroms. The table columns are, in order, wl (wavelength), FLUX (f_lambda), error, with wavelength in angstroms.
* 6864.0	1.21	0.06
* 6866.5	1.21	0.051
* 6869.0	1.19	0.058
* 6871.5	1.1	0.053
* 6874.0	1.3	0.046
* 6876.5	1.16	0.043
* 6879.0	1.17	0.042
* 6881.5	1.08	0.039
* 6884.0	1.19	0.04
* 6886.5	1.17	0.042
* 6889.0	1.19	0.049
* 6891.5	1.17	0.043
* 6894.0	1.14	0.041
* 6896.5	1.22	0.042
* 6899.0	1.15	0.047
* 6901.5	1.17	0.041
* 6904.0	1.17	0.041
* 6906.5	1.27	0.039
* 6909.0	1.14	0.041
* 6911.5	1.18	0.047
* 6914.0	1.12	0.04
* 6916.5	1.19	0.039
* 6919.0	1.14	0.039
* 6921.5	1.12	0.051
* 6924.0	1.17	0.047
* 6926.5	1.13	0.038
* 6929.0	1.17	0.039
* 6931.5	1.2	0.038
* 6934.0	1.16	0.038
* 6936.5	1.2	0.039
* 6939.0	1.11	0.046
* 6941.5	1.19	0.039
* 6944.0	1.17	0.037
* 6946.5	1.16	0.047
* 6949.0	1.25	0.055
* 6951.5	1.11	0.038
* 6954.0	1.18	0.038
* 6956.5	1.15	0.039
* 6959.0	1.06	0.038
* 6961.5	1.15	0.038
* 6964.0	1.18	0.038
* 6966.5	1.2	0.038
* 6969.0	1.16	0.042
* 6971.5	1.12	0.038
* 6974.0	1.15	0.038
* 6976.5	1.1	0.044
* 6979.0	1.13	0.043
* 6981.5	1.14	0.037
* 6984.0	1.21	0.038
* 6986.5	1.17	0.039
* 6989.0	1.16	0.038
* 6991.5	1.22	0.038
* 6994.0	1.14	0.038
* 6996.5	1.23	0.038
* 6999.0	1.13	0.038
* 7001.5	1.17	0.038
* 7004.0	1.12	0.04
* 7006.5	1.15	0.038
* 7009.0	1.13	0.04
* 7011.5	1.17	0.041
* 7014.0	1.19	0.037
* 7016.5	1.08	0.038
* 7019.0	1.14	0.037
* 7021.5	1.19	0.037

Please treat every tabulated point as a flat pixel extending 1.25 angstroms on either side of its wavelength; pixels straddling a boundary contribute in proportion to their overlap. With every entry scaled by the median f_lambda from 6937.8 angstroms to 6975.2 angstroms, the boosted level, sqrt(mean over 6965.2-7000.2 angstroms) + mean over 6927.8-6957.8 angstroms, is 2.01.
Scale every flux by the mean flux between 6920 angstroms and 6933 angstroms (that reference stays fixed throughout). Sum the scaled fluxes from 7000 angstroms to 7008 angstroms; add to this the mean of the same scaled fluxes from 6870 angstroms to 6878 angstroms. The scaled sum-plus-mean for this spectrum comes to 4.00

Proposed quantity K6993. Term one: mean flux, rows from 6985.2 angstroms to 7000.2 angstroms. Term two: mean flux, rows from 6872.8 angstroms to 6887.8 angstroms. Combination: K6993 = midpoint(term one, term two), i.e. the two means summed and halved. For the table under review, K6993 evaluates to 1.18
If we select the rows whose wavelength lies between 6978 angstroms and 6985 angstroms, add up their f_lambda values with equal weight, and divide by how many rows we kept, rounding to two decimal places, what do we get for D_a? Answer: 1.16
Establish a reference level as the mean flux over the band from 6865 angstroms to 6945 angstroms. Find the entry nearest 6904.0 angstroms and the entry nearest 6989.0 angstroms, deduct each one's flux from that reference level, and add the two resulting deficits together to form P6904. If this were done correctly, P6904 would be 0.01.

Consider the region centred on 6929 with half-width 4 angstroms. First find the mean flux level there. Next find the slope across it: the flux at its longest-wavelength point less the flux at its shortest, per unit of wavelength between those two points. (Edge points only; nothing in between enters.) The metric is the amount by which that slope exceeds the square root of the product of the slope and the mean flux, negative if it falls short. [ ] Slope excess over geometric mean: -0.11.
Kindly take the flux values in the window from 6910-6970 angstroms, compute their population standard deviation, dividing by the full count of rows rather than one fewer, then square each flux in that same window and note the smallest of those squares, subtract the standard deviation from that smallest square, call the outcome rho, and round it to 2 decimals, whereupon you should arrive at 1.08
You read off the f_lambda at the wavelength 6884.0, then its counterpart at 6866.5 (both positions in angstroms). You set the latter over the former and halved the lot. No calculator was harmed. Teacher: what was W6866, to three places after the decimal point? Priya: 0.508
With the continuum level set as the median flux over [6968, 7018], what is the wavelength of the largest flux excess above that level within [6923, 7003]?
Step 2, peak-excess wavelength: 6949.0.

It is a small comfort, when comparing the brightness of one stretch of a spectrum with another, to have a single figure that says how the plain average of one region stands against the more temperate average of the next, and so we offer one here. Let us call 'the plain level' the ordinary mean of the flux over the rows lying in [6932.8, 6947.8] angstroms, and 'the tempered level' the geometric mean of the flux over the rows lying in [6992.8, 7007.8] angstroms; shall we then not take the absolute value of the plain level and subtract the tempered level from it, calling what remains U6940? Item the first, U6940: 0.01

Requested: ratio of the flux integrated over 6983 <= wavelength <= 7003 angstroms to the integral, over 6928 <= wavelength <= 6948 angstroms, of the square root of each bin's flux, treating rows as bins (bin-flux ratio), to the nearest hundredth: 1.09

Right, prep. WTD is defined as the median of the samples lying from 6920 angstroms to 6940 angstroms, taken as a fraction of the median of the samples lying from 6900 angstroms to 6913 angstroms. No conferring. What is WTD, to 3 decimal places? 0.996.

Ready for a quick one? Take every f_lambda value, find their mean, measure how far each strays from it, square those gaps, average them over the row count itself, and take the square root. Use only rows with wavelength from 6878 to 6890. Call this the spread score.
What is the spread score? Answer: 0.041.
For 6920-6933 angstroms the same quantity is 0.029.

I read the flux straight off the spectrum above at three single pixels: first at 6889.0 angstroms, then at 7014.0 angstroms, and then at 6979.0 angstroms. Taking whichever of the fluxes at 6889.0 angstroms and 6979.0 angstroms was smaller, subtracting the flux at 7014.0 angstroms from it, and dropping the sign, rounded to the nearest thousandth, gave 0.060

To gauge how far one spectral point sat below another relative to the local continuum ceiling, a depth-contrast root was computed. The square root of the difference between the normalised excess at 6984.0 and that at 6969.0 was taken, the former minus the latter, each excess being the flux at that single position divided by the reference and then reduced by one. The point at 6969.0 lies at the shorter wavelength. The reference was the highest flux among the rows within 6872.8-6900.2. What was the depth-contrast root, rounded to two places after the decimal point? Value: 0.20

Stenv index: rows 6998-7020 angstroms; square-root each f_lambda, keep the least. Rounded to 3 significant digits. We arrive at 1.04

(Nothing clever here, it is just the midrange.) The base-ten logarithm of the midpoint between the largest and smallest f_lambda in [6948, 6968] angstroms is 0.0626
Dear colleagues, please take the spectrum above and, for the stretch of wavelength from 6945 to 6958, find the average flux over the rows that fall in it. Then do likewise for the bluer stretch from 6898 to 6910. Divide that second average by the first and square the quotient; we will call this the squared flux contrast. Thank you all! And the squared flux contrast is 1.02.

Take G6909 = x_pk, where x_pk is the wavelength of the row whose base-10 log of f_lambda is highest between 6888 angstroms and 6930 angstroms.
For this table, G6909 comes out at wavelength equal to 6906.5 angstroms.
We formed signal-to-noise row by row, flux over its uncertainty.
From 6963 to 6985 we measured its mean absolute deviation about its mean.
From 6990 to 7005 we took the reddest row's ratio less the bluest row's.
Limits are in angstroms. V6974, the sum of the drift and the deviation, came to -2.1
